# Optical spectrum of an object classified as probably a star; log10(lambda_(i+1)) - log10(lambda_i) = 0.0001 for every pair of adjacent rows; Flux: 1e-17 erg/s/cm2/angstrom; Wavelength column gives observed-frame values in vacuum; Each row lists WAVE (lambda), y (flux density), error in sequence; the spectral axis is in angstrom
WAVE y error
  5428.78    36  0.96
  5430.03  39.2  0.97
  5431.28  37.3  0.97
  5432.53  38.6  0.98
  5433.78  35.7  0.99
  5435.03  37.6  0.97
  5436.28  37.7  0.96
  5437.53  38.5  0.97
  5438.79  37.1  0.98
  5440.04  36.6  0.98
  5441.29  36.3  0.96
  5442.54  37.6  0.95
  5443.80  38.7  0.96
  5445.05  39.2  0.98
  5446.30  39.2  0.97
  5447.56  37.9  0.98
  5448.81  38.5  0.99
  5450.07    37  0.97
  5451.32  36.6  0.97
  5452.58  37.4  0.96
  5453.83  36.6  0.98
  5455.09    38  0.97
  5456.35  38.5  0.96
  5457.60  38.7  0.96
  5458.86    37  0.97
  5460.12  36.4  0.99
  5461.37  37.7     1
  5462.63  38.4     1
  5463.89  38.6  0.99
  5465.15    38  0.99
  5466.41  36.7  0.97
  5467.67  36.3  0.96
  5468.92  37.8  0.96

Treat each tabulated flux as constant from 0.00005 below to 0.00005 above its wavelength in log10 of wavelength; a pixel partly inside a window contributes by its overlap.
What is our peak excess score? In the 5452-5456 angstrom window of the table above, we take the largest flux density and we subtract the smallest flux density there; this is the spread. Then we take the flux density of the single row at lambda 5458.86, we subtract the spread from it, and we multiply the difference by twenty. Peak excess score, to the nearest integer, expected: 712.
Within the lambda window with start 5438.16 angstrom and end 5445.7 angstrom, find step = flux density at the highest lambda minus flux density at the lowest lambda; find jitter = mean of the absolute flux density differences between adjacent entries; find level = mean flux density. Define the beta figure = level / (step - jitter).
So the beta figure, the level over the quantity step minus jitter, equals 28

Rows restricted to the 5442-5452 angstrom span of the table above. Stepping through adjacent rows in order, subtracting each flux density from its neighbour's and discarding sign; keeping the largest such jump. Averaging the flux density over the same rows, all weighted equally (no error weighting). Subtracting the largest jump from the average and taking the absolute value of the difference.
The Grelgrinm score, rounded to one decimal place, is 36.6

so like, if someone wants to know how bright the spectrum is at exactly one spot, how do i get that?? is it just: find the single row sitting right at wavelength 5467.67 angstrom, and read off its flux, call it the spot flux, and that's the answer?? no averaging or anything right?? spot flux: 36.3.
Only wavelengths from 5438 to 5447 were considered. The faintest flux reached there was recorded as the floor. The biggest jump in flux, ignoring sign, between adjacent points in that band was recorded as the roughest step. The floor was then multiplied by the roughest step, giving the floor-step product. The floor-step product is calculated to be 47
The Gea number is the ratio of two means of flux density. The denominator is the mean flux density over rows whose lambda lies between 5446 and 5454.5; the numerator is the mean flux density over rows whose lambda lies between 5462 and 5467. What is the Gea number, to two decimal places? 1.01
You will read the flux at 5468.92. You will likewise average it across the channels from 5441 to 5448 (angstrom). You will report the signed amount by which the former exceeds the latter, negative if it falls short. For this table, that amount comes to -0.4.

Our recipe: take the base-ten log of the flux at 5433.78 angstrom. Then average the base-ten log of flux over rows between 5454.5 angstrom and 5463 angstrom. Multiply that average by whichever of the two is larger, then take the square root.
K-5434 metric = 1.58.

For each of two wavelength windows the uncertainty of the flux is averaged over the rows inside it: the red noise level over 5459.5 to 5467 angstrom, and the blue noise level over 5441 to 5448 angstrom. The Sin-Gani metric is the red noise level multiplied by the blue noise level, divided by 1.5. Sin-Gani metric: 0.638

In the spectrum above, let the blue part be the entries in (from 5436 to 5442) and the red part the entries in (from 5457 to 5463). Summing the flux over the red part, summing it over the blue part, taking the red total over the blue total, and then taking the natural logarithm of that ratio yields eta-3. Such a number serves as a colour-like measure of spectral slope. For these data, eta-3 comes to 0.011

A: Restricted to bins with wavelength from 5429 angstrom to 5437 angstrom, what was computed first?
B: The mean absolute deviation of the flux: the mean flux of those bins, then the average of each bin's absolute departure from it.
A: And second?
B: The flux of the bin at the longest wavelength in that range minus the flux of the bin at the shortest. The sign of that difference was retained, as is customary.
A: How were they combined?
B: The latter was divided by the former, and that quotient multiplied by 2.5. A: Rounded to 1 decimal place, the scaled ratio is -4.6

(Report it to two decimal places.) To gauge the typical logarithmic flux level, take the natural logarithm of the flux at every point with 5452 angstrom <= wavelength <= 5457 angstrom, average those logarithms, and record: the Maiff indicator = 3.63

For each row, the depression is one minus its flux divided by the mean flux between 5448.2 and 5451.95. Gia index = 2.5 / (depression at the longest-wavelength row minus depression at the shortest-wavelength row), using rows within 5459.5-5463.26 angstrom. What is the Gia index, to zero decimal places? -47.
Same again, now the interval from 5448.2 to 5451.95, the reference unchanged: 49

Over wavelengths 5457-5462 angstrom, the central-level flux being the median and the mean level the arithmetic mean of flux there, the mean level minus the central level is 0.1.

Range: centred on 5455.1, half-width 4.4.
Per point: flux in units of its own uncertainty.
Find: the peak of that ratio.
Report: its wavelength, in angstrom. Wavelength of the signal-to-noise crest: 5457.60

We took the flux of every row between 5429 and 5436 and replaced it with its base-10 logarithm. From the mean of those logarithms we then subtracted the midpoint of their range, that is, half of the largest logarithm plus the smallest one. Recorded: 0.003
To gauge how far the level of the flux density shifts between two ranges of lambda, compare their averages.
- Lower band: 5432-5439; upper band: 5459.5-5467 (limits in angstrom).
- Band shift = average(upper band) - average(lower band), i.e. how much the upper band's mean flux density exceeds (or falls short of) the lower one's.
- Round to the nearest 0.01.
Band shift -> 0.10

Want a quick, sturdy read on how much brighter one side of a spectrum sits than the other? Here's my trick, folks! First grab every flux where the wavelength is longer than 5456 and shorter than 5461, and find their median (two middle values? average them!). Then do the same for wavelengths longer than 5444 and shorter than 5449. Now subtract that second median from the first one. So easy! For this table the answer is -1.1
